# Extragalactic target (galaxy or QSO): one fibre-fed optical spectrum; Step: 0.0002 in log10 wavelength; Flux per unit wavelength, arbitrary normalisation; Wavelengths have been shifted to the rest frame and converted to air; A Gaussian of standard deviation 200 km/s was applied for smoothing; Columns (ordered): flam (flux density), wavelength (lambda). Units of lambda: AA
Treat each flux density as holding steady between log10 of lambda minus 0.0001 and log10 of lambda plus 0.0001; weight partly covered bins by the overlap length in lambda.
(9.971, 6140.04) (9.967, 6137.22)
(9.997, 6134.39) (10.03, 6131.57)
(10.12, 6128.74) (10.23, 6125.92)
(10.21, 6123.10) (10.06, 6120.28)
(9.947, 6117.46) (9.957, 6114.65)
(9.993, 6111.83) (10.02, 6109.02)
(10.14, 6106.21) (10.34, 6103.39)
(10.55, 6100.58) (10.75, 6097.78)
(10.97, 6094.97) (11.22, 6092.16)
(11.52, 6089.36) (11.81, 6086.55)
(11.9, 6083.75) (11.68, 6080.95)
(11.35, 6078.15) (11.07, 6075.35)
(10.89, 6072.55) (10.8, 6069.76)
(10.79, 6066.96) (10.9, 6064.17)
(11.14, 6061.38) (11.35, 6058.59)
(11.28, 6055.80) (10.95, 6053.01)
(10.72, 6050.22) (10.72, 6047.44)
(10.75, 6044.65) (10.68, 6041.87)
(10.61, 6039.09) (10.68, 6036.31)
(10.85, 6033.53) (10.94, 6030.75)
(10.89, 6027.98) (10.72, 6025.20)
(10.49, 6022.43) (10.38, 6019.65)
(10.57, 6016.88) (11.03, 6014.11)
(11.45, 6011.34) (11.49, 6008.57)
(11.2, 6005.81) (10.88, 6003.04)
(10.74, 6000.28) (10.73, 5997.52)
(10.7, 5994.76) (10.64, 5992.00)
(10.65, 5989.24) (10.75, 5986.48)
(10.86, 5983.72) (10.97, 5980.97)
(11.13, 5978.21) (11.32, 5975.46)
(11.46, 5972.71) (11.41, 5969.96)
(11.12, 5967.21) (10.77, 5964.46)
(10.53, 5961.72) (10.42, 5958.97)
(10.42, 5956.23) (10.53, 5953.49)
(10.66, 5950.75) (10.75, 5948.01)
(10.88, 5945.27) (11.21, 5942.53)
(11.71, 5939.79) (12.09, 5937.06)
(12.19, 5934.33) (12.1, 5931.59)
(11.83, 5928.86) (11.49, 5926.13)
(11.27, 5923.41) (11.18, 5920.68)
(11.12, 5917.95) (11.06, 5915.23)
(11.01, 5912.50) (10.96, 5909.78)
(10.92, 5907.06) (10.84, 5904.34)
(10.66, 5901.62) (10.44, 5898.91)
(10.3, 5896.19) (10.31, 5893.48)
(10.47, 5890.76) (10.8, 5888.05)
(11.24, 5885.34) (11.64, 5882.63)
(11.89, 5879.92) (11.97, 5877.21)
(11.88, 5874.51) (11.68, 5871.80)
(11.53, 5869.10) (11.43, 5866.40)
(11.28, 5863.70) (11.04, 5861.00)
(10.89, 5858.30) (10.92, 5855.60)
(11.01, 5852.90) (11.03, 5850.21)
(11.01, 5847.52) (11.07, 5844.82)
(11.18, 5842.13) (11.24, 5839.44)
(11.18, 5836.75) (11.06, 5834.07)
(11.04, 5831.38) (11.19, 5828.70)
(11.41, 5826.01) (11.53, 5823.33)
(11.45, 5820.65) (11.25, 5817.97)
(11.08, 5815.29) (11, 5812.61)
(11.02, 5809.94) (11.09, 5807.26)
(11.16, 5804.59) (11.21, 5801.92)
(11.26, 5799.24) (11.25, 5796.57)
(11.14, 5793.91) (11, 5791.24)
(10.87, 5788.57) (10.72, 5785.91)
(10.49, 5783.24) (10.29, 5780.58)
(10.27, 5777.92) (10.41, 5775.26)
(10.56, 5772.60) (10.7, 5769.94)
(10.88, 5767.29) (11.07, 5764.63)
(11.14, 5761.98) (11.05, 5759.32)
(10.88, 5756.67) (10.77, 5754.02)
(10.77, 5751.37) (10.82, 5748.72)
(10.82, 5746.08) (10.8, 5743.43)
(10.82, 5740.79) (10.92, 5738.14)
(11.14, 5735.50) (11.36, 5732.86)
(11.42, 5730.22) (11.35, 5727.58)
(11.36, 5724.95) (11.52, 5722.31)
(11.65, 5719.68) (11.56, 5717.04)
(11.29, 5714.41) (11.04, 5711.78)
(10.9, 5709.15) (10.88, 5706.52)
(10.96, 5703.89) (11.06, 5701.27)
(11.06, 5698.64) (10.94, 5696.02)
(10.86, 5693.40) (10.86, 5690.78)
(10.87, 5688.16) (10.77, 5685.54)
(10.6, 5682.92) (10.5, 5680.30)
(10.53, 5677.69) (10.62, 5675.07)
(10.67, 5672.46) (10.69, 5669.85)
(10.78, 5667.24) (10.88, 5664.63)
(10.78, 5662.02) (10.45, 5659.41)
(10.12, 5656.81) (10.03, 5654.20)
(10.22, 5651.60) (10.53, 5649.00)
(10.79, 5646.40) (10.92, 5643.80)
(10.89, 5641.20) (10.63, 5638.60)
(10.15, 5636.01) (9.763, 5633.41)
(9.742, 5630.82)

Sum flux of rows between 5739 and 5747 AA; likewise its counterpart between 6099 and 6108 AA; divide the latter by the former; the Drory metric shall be 0.96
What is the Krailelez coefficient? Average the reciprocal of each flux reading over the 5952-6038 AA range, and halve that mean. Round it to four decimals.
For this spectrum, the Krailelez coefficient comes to 0.0461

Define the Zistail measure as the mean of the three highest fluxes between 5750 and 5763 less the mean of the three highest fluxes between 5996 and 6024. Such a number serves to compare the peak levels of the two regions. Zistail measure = -0.4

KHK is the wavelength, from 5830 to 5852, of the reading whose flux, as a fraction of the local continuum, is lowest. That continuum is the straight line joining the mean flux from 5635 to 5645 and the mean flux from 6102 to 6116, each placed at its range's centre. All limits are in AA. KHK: 5847.52 AA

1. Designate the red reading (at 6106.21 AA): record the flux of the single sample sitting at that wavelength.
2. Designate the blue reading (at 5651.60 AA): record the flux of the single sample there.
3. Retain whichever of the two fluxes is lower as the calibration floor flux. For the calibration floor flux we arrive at 10.1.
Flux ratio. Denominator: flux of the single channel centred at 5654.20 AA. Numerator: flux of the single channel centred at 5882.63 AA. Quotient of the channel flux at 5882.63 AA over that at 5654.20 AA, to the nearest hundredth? 1.16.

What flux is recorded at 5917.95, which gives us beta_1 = 11.12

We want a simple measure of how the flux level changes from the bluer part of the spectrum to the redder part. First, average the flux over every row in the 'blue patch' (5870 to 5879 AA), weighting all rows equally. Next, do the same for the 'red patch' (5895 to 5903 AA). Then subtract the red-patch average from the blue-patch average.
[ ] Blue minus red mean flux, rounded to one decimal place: 1.4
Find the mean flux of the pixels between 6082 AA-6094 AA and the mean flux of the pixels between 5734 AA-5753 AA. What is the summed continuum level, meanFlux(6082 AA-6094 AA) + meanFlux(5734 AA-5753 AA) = 22.5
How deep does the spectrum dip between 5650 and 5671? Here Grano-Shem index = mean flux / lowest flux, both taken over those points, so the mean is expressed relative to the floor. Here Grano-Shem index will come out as 1.046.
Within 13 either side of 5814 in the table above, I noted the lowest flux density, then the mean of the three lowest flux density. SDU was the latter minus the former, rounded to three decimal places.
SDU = 0.033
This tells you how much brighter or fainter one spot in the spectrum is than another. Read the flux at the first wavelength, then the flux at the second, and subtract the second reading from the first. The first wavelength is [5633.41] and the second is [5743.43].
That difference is -1.0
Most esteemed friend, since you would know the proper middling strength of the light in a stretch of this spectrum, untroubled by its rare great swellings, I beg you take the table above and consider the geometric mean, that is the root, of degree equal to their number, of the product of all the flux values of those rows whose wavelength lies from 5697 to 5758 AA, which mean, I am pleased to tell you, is 11.09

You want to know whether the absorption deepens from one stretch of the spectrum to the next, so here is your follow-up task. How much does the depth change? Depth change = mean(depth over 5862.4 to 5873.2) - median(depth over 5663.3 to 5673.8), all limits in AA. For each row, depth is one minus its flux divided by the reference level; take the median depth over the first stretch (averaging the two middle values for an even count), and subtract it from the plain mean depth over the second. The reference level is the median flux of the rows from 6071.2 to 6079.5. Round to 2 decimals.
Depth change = -0.07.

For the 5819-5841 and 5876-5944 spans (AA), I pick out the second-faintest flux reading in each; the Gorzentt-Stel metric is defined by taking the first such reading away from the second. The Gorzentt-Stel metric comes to -0.75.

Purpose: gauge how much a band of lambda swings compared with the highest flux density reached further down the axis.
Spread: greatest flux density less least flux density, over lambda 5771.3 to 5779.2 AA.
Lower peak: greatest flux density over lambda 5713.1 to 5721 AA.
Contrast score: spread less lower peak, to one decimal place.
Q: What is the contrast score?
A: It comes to -11.4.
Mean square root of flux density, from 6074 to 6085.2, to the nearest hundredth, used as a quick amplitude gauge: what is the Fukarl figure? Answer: 3.39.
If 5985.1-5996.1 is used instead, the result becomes 3.27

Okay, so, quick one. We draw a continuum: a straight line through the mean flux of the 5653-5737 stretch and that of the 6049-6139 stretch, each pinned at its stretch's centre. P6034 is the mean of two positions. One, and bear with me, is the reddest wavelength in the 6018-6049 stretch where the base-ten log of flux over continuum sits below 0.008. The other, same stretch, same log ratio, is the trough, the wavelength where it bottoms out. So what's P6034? 6033.5 AA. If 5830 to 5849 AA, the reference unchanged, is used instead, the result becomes 5847.5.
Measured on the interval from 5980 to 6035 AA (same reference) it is 6026.6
